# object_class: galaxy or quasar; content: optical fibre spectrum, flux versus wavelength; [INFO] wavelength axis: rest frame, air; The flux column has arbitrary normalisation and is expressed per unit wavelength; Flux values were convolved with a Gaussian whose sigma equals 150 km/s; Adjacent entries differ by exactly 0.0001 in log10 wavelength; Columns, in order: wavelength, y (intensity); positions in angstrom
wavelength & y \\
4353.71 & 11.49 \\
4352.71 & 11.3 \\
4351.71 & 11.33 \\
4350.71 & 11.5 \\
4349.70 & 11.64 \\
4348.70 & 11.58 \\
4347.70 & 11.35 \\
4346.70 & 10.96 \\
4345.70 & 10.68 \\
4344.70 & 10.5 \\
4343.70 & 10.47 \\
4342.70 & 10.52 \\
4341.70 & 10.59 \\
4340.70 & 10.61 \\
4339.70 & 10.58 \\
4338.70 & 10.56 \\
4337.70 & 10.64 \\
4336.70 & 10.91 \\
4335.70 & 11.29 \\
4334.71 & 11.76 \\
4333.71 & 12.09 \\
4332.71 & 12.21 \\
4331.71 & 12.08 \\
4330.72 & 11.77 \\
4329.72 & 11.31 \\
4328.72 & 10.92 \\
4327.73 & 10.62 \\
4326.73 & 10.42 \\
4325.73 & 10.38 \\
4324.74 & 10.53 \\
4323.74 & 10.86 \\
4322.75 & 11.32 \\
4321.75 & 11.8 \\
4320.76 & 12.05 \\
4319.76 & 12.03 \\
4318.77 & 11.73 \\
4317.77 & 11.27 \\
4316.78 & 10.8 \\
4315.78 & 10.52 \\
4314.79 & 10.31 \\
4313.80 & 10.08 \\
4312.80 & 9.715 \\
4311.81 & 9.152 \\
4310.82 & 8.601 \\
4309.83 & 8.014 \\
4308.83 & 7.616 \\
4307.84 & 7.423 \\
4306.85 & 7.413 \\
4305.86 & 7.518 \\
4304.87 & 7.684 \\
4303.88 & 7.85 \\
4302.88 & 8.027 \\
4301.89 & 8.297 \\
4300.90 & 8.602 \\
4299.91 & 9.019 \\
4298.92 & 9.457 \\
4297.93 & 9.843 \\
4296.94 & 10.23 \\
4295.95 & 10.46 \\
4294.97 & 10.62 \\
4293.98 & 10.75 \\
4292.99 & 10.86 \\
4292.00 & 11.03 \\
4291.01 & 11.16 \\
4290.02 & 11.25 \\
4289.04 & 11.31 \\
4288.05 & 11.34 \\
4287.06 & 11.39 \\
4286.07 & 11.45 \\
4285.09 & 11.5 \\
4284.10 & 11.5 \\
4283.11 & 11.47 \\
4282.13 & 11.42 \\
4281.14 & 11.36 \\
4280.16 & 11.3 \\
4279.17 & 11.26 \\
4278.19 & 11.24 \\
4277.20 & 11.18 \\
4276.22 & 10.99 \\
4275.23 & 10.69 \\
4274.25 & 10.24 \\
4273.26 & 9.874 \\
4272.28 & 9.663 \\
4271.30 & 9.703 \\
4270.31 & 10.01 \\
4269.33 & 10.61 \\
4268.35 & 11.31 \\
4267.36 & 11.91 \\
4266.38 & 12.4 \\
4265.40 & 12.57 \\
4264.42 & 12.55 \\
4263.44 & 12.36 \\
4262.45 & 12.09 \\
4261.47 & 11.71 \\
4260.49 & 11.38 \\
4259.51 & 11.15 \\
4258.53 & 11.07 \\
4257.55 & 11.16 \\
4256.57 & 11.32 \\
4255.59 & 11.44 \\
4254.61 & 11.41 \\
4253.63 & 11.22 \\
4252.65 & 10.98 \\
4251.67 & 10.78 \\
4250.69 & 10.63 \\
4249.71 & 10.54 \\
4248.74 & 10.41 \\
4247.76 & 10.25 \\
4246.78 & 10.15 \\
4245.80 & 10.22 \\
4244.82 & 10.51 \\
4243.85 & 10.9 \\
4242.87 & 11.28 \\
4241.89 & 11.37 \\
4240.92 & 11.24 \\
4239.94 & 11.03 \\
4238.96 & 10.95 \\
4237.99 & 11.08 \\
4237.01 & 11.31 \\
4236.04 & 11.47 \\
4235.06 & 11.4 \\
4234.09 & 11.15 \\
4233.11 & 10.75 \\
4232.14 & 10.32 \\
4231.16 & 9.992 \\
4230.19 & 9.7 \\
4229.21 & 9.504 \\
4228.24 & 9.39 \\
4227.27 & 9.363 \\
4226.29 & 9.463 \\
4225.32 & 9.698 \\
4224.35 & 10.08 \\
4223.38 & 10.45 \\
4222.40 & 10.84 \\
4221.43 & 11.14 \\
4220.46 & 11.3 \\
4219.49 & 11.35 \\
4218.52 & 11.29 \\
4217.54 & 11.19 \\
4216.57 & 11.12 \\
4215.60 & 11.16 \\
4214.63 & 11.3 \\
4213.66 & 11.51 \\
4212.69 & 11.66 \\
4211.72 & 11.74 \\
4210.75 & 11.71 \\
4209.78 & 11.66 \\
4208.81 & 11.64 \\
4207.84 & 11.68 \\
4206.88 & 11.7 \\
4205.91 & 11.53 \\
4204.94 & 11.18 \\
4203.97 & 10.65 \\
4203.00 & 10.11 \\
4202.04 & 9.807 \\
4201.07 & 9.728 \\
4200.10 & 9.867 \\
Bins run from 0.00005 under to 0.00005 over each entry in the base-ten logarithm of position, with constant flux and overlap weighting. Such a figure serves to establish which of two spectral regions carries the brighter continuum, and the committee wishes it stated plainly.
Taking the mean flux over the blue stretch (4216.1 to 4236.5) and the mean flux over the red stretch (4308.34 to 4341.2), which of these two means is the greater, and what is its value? 10.7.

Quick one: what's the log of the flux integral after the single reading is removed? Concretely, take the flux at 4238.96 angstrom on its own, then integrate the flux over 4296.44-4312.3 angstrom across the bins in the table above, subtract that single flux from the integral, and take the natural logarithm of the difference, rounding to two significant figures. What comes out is 4.8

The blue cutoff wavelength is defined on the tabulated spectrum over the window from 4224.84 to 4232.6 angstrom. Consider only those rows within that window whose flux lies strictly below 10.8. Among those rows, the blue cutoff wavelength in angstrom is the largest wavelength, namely 4232.14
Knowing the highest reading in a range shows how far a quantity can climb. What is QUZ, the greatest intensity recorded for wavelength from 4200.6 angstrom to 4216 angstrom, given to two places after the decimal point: 11.74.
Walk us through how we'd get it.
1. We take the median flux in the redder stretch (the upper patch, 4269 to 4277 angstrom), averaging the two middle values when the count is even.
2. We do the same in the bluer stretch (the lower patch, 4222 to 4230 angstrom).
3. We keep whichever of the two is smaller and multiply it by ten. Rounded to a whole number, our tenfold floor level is 96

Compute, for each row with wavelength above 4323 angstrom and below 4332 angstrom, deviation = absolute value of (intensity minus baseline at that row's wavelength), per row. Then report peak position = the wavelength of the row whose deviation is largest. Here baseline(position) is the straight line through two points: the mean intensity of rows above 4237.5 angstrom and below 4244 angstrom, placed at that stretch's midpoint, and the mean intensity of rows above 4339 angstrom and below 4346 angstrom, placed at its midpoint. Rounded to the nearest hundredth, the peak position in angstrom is 4331.71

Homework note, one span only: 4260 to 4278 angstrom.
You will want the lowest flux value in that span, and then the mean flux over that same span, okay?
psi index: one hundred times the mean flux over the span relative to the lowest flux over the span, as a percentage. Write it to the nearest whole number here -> 116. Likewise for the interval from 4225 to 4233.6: 105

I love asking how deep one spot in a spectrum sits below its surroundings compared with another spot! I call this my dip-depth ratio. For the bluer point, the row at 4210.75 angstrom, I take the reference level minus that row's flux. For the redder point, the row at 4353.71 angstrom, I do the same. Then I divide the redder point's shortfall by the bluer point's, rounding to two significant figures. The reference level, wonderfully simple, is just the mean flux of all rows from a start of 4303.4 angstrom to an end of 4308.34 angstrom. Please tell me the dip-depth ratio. 0.95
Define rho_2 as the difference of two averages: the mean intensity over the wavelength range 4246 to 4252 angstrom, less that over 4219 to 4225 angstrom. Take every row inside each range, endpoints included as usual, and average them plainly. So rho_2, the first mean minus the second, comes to -0.40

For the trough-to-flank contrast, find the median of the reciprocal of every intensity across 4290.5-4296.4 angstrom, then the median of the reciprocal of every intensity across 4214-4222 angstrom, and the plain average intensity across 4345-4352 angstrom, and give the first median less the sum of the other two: -11.3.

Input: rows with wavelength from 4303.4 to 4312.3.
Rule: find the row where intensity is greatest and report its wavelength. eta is 4311.81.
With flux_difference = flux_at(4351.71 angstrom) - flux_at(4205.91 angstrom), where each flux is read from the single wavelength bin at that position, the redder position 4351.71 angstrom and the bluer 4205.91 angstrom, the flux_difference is -0.20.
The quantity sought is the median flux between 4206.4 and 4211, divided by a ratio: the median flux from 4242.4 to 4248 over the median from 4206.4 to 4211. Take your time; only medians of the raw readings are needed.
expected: 13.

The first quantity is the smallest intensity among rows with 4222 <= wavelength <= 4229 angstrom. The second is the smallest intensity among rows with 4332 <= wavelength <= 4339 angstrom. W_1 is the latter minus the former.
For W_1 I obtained 1.2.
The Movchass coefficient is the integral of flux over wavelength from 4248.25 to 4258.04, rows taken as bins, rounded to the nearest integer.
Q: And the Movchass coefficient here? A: 108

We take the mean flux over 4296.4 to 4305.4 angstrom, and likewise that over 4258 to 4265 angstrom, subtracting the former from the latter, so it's 3.0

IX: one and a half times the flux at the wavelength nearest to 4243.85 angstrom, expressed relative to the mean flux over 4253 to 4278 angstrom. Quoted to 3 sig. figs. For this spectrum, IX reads 1.46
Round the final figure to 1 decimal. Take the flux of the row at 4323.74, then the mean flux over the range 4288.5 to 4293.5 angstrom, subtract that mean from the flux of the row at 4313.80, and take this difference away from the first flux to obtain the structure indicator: 11.9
